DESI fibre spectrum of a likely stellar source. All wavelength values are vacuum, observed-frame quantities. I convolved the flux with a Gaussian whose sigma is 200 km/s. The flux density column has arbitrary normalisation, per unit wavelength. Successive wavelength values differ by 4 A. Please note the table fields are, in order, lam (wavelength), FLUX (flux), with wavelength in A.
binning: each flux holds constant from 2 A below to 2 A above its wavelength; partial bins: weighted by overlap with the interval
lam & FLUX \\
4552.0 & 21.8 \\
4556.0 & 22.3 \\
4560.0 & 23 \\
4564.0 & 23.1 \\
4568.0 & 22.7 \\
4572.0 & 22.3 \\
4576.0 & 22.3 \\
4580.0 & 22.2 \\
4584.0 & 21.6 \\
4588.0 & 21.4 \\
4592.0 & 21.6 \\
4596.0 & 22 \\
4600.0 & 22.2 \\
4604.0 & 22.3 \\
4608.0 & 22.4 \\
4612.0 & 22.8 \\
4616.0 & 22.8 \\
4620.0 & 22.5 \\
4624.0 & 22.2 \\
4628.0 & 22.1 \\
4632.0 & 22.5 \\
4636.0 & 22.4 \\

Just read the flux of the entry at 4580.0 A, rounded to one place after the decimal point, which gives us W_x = 22.2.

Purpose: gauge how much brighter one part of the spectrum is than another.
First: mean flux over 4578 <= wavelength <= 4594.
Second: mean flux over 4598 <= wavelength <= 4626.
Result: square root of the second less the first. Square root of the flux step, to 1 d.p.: 0.9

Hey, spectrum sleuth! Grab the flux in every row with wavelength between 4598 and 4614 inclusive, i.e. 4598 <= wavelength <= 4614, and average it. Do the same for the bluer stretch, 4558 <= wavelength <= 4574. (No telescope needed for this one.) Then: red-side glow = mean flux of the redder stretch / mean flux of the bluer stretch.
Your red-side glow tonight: 0.98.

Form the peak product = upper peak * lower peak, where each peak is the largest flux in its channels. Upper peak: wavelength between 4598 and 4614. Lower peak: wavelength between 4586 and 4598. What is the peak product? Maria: 501.6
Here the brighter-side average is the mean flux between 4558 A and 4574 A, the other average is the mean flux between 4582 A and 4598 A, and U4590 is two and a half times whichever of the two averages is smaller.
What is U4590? 54.1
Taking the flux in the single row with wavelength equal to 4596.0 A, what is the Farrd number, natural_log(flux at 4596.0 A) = 3.091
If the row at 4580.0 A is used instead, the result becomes 3.100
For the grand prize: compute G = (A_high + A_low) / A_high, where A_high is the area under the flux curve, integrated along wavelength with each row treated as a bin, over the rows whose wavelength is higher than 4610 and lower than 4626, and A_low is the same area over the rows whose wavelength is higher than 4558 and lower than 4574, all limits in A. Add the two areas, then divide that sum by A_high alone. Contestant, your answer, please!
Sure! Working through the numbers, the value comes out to 2.009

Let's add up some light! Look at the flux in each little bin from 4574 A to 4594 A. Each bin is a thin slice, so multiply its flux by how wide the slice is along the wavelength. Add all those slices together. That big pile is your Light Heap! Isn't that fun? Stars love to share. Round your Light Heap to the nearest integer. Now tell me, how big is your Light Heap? 436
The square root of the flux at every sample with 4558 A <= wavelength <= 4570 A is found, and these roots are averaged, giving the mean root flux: 4.79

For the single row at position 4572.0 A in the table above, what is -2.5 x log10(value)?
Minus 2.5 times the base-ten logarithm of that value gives -3.37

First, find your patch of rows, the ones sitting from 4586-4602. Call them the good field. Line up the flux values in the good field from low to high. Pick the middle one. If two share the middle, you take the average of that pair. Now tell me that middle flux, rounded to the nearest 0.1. 21.8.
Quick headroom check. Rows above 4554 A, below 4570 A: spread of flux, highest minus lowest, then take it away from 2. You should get 1.20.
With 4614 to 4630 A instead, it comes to 1.30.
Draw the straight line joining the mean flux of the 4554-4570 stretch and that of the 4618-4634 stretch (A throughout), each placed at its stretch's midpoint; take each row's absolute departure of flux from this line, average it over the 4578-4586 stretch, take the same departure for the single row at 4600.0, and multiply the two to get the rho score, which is 0.23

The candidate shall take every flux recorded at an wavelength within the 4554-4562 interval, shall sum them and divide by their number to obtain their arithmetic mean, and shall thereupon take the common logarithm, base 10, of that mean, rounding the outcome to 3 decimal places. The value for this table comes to 1.355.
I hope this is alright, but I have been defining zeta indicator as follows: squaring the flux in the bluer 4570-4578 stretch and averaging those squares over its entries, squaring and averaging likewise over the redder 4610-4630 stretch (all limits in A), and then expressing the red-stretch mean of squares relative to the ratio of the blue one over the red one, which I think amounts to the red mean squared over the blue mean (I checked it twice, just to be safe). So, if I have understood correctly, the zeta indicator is 514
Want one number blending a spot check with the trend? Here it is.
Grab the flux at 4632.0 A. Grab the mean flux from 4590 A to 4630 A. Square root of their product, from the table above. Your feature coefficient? 22.4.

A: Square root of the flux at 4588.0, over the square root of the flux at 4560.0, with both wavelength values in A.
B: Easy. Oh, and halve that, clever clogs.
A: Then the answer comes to 0.482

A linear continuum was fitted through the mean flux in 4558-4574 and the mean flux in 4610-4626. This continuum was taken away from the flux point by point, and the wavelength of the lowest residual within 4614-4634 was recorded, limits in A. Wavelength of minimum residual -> 4628.0 A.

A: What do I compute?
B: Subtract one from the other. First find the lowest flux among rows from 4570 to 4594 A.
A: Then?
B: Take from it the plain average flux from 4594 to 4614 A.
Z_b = -0.94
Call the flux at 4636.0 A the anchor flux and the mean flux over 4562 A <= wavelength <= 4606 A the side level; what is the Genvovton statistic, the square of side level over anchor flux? 0.978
